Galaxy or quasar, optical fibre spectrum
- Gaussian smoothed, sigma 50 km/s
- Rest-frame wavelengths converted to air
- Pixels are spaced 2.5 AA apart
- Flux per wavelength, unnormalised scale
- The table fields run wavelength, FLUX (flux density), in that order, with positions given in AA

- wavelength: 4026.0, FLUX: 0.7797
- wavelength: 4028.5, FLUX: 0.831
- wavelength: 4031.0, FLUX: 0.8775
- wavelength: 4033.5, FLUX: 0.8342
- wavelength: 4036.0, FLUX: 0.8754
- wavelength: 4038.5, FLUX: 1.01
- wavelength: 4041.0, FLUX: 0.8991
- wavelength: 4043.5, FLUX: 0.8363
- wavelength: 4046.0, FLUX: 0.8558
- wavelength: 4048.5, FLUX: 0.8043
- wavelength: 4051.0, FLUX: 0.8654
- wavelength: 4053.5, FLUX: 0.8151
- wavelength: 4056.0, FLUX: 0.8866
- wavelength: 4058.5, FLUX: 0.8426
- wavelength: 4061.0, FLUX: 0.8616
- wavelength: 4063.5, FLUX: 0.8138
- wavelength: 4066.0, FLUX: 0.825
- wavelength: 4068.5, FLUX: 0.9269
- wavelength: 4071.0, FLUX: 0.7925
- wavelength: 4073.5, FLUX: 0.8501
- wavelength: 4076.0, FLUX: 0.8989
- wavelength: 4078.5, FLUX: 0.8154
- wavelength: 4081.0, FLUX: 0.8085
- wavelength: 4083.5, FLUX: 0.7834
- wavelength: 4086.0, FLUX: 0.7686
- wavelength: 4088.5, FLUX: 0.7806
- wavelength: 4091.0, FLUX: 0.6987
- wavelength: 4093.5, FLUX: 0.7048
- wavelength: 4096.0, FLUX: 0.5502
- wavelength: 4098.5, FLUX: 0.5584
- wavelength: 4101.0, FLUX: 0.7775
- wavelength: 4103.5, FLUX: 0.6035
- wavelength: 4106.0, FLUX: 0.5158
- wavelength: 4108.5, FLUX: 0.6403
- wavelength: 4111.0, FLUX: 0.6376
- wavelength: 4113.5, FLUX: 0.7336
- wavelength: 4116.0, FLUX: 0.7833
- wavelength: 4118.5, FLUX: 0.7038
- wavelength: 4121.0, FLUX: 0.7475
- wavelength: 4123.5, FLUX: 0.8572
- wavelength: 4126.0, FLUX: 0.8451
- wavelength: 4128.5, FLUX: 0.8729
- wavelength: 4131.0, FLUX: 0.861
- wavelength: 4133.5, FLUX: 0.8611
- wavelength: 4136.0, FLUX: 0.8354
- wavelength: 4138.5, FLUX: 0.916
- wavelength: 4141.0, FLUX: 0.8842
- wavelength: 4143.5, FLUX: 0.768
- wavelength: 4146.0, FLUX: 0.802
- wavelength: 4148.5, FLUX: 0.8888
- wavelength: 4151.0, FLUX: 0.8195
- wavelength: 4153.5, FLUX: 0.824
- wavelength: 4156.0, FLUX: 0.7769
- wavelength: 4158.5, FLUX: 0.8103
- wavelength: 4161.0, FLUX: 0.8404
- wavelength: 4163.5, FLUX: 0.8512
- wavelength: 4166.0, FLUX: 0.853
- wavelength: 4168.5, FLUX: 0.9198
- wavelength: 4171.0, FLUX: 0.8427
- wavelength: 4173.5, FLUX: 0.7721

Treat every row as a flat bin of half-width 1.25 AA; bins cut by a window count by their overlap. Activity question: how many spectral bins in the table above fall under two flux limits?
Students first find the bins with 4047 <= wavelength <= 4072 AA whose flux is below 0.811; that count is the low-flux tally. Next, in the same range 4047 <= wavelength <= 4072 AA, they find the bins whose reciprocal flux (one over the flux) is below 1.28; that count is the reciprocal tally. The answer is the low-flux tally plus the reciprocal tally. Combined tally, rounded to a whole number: 12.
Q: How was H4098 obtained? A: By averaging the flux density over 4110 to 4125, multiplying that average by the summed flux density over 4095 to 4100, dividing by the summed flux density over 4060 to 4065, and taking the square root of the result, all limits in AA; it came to 0.70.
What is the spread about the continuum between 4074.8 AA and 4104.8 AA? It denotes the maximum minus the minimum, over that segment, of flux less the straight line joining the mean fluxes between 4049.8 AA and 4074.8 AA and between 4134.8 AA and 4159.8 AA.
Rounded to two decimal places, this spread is 0.35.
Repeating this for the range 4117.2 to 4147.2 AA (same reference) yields 0.22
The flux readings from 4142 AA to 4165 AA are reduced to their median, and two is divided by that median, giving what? 2.44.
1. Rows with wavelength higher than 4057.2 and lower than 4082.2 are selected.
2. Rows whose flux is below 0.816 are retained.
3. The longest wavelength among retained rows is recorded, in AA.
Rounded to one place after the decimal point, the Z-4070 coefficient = 4081.0 AA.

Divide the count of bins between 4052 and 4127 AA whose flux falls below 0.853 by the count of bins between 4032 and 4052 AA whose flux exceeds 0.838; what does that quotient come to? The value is 5.0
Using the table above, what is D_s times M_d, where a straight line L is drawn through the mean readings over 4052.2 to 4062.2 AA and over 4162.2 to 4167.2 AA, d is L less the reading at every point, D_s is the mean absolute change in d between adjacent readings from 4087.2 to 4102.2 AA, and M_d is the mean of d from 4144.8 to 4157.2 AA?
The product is 0.0028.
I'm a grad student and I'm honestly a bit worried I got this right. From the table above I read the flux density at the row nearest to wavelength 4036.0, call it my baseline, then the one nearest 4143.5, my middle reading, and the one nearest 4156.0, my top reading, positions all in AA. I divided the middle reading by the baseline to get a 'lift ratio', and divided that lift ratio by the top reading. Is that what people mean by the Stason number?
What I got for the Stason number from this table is 1.13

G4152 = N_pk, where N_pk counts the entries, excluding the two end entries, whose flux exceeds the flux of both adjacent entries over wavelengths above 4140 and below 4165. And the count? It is 2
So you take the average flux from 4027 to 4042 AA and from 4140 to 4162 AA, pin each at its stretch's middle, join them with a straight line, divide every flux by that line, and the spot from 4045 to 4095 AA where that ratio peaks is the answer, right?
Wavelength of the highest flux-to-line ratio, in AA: 4068.5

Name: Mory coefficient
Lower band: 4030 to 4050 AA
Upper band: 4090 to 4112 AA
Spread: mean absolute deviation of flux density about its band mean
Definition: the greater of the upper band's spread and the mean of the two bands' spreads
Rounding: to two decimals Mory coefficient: 0.07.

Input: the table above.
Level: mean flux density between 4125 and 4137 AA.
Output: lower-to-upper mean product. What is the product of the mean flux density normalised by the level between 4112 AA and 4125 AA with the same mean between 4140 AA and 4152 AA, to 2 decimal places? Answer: 0.87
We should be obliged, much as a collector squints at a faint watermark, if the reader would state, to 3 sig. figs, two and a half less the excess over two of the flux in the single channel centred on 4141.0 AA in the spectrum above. 3.62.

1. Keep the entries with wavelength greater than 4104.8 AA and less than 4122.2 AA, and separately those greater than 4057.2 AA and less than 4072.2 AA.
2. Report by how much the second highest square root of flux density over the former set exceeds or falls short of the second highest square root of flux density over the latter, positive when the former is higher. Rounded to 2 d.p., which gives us -0.06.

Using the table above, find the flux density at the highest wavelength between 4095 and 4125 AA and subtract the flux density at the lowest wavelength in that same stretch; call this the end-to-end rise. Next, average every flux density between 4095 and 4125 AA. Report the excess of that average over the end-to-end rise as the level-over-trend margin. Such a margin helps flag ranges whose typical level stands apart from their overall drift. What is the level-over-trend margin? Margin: 0.37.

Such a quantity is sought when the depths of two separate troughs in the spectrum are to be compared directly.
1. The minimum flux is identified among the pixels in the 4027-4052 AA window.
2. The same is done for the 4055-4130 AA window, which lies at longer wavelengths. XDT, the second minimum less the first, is -0.29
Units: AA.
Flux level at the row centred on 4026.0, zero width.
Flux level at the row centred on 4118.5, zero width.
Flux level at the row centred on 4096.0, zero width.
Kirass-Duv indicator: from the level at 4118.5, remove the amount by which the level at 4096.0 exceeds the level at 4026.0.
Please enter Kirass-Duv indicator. 0.93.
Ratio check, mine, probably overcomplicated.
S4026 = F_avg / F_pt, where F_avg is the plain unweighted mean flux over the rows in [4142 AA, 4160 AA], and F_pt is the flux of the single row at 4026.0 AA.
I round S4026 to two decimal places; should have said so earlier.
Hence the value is 1.04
